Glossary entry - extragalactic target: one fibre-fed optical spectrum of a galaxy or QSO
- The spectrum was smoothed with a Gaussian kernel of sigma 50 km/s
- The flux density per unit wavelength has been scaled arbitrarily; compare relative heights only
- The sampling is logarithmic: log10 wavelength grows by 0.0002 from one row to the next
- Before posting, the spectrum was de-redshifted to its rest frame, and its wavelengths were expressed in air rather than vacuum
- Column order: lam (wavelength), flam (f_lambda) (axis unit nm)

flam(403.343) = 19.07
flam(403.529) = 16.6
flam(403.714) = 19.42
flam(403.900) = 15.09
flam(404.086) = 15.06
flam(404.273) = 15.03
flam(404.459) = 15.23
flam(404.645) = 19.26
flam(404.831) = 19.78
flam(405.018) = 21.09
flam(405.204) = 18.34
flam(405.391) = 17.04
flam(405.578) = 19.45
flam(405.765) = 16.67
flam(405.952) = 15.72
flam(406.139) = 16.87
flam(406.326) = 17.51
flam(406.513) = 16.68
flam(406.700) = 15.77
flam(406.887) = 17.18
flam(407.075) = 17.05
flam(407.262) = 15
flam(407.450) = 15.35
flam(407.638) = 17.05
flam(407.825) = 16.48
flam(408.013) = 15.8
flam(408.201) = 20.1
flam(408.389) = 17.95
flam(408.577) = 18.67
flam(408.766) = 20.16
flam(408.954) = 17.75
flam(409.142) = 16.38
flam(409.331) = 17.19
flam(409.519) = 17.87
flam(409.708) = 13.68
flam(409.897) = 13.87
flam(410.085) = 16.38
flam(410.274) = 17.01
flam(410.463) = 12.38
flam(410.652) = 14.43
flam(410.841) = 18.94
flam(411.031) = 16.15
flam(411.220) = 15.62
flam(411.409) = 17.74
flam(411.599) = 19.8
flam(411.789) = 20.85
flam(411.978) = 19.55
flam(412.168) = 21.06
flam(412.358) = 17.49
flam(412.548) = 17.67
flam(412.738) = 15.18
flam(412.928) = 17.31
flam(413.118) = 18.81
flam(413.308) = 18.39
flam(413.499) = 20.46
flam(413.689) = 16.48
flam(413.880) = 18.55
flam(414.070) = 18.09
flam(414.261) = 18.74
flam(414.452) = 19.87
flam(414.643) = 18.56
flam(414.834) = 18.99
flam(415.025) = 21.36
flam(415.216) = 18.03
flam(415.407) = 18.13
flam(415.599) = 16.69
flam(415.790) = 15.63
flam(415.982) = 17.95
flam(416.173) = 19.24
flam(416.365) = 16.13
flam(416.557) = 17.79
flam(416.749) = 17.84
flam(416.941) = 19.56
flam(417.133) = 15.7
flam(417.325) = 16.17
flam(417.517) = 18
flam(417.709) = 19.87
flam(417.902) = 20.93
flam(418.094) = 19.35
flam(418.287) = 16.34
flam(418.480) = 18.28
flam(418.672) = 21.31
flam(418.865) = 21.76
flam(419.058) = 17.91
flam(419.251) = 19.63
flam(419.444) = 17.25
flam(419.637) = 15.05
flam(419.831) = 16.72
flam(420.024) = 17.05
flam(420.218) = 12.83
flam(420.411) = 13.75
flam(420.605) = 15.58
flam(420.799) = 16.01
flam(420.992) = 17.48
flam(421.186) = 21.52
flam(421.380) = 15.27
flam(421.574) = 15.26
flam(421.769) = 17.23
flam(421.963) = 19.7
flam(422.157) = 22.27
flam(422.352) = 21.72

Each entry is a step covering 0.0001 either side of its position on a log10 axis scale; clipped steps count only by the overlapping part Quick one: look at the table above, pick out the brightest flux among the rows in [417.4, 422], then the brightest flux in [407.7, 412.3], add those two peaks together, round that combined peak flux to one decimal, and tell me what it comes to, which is 42.8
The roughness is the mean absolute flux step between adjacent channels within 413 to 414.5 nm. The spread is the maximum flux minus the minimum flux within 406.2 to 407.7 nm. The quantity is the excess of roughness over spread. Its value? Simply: -1.0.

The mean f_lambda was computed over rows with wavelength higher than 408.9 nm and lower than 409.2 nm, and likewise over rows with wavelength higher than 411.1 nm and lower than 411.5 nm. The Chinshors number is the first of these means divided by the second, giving 1.0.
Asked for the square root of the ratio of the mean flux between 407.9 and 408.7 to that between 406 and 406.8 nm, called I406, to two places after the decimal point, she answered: 1.04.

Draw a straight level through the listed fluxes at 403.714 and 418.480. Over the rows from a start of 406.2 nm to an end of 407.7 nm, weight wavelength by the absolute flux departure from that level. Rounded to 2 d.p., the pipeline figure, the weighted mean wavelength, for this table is 407.03 nm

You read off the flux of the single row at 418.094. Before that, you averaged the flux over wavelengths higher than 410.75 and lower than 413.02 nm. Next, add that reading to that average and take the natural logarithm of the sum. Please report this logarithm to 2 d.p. 3.62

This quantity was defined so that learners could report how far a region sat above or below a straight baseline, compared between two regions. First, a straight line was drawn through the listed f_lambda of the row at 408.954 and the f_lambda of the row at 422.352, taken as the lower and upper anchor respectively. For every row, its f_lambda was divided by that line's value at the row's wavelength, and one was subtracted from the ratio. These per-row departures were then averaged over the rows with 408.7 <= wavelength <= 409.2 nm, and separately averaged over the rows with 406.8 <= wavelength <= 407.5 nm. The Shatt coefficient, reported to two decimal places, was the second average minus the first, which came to -0.08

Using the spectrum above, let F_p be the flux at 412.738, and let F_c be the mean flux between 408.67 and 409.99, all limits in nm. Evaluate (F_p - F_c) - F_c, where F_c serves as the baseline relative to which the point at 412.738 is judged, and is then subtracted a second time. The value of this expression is -18.2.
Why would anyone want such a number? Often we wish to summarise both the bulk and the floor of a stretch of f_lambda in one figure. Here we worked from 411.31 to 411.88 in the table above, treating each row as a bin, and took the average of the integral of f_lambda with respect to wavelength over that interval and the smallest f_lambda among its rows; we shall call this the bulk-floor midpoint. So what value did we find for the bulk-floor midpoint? 14.4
